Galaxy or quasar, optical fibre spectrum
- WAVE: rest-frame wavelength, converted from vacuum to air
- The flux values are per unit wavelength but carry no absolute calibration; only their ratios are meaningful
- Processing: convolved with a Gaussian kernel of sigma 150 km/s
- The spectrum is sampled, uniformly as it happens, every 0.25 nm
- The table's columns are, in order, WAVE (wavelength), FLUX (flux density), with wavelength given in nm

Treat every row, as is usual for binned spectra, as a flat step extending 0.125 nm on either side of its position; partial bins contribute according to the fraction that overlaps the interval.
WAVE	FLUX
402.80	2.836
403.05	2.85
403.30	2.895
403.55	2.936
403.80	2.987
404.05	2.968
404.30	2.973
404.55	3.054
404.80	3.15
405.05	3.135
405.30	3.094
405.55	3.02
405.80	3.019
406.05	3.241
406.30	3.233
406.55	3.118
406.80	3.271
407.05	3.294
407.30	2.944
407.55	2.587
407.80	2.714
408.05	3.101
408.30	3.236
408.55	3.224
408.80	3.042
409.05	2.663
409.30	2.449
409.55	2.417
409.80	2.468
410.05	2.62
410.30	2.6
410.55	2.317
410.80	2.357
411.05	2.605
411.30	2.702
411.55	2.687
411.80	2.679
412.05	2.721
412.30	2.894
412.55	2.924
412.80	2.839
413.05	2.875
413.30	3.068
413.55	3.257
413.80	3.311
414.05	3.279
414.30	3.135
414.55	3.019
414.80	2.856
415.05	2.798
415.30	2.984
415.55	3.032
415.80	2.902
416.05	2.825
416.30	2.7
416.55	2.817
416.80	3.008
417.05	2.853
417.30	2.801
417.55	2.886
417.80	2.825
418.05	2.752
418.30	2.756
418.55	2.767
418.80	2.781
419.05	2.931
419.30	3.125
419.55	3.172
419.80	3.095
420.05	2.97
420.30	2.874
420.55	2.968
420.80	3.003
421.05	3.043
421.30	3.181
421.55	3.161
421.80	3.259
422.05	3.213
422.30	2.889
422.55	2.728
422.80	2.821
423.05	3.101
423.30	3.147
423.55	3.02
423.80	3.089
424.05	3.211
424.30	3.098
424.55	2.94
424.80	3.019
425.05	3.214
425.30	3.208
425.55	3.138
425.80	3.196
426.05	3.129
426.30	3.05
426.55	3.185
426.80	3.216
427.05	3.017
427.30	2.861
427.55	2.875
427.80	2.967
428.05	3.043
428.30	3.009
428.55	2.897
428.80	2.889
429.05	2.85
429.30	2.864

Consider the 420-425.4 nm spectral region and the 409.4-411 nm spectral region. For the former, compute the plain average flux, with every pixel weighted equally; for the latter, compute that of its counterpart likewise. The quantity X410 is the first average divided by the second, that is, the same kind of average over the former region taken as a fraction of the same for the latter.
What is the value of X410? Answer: 1.24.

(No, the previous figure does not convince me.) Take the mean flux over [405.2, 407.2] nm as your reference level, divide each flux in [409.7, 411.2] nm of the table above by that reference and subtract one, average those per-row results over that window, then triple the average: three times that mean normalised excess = -0.63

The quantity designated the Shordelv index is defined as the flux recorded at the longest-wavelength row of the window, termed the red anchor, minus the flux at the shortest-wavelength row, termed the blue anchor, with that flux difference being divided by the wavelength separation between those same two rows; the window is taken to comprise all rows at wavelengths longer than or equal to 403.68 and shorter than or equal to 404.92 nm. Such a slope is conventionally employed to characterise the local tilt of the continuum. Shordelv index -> 0.16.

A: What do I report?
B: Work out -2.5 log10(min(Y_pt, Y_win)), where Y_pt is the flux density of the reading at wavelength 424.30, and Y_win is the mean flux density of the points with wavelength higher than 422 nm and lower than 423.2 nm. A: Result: -1.17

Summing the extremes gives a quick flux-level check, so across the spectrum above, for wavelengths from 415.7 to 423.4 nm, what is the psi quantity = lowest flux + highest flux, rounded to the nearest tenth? 6.0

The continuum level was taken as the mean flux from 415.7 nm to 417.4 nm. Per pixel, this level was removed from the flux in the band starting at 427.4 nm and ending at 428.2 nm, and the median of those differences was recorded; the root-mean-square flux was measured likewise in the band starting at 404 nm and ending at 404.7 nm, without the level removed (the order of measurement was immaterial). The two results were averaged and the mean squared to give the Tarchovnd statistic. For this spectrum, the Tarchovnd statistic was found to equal 2.4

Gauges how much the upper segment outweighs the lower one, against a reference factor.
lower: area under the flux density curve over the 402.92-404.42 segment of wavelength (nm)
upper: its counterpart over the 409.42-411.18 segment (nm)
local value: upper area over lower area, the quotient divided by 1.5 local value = 0.66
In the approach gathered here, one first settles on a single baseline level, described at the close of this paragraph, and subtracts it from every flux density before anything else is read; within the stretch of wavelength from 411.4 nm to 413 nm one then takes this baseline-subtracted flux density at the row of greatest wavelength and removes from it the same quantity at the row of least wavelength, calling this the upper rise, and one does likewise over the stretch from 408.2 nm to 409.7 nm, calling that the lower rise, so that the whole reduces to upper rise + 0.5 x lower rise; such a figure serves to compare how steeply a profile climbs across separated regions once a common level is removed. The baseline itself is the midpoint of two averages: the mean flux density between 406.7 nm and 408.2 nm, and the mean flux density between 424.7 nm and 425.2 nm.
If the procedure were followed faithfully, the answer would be -0.3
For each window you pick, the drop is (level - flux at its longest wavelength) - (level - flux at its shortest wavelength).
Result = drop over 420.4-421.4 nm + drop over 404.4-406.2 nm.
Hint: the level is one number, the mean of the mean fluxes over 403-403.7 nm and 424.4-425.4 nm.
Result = -0.40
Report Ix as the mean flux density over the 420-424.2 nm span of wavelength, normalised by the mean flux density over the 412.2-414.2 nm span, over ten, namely 0.099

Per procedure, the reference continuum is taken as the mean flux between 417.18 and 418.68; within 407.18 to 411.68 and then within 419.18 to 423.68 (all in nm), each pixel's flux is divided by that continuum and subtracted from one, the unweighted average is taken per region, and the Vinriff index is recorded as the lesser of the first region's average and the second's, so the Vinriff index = -0.088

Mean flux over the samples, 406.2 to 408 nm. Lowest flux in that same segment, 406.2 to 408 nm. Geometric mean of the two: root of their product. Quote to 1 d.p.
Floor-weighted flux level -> 2.8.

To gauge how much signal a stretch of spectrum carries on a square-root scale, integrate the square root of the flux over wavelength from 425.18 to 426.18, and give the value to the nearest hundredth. 1.78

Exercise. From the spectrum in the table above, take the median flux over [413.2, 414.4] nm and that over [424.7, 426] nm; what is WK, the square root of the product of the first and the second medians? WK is 3.23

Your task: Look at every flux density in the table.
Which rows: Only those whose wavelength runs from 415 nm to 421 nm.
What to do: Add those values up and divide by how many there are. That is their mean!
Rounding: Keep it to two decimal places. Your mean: 2.90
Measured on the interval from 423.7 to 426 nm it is 3.12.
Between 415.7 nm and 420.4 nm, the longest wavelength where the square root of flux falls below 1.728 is 420.30 nm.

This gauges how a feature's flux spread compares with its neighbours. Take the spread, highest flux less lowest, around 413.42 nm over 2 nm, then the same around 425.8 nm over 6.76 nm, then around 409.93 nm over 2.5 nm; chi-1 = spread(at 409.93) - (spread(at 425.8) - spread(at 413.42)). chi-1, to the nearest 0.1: 0.7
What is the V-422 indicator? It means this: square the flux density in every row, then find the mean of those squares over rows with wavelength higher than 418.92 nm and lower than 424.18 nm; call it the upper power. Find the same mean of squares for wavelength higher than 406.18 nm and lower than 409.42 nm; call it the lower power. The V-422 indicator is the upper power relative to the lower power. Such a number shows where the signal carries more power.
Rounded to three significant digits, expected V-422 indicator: 1.03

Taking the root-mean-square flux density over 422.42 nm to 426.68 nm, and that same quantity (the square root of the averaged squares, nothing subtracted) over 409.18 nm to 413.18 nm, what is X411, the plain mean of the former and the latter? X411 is 2.86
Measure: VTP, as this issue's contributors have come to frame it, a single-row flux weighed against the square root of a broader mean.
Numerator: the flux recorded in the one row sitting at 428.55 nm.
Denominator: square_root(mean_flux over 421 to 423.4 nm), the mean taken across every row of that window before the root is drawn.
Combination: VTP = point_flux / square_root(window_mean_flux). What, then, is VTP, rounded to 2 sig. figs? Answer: 1.7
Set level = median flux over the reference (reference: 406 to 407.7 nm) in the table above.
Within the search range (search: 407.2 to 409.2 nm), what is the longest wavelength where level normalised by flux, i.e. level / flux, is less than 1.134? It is 408.80 nm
